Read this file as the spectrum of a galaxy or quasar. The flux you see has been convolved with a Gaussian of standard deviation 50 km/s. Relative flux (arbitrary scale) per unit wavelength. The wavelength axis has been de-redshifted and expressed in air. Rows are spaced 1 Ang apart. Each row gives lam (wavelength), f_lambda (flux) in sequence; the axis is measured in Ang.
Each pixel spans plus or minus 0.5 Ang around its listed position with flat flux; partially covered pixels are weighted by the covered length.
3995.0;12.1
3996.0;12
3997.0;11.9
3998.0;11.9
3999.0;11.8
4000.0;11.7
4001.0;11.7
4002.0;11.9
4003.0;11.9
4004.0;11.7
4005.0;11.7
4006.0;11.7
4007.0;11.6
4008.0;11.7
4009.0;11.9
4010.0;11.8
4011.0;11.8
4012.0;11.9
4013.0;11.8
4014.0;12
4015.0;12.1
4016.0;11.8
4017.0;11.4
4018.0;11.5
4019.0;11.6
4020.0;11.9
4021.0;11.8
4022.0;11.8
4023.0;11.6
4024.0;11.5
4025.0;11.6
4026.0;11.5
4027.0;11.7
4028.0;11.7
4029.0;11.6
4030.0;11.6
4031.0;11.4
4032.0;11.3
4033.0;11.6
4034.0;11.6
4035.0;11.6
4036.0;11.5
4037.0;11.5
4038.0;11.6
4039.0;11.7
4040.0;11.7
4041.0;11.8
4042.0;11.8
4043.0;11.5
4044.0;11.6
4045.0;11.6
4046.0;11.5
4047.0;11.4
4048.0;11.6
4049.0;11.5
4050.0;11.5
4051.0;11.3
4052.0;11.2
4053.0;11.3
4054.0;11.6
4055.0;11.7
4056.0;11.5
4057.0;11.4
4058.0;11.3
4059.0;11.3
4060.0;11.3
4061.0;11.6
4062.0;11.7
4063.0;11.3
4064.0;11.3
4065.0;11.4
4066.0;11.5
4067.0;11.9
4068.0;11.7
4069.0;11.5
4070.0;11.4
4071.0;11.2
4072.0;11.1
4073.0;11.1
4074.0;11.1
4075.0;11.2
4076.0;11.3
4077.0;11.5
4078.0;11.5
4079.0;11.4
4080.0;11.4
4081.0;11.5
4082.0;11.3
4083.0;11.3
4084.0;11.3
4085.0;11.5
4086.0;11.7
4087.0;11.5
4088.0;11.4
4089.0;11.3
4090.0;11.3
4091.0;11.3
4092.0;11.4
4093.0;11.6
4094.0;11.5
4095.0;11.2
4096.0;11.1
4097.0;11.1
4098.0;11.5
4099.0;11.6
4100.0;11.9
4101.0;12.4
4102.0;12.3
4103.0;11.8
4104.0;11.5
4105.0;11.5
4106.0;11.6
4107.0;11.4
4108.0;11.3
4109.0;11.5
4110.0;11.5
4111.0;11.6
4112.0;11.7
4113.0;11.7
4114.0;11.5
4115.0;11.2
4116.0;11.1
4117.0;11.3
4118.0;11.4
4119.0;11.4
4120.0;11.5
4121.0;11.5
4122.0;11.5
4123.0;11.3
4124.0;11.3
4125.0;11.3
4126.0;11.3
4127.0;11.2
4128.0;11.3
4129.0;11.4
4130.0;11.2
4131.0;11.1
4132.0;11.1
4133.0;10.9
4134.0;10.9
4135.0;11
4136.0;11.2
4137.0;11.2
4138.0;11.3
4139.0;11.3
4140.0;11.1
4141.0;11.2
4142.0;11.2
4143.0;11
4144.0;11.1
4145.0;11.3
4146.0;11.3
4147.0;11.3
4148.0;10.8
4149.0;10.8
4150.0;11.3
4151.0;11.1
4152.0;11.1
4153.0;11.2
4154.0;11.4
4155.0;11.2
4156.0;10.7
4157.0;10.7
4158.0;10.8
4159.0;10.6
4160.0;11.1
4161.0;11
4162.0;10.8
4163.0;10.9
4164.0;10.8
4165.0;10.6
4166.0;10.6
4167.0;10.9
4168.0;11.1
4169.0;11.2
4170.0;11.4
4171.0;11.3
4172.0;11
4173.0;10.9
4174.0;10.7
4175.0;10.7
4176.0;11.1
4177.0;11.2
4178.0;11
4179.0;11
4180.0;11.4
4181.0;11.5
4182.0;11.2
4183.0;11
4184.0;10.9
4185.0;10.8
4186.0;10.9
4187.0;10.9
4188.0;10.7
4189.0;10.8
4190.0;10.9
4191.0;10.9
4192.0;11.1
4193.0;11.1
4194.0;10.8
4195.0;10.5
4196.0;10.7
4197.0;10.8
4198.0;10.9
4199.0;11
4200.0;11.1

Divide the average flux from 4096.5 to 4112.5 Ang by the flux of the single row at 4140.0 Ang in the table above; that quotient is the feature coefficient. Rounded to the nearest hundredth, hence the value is 1.05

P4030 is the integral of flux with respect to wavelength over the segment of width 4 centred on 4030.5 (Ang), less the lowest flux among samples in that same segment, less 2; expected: 33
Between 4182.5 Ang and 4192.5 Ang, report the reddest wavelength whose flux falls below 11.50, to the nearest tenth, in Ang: 4192.0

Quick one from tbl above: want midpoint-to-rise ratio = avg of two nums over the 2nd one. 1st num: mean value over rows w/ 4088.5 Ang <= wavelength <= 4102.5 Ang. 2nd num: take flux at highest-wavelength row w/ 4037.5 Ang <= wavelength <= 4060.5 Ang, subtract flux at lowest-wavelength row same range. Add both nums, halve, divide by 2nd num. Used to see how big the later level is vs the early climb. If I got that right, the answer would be -19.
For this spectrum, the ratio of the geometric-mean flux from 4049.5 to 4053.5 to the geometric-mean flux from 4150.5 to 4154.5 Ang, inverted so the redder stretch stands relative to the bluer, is 0.99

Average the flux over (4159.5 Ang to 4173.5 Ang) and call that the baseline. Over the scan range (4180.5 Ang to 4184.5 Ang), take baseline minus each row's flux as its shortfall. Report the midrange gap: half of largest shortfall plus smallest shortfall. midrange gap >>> -0.229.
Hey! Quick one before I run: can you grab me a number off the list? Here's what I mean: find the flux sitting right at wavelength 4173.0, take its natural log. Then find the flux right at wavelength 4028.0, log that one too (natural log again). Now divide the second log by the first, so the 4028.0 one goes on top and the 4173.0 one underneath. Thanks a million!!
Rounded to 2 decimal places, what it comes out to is 1.03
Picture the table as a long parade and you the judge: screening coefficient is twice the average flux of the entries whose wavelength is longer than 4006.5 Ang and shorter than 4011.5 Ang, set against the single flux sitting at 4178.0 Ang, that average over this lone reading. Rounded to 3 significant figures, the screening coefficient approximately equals 2.14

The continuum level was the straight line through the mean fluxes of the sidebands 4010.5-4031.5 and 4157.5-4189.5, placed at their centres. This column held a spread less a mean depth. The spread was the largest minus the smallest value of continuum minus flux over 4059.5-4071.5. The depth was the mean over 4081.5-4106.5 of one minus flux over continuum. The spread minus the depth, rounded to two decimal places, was 0.70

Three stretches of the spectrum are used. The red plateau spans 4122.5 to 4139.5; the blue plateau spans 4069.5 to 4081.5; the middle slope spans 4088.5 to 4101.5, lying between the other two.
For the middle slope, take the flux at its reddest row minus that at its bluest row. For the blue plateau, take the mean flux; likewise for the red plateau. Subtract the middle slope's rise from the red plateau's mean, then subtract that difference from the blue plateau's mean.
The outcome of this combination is 1.2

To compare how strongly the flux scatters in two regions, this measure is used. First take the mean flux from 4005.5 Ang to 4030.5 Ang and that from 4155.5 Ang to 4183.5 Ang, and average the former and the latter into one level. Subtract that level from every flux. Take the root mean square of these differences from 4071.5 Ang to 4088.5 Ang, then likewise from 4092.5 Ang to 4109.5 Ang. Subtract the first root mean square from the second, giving 0.26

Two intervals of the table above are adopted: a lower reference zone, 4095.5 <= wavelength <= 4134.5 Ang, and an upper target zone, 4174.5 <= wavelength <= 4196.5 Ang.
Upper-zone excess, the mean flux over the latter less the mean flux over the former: -0.47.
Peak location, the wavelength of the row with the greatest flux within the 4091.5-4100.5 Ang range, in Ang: 4100.0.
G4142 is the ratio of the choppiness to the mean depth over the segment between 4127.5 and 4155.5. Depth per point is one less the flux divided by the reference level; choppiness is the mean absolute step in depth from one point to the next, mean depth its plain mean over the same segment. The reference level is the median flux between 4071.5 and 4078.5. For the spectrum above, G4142 2.8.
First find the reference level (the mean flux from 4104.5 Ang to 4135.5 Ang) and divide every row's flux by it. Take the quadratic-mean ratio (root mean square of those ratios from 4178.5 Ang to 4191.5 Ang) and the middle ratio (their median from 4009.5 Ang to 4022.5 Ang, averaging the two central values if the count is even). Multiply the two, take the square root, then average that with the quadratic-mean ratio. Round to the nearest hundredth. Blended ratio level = 0.99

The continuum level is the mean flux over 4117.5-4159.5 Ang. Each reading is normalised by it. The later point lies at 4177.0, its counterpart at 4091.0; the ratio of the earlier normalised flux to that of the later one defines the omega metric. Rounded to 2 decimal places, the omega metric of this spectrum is 1.01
